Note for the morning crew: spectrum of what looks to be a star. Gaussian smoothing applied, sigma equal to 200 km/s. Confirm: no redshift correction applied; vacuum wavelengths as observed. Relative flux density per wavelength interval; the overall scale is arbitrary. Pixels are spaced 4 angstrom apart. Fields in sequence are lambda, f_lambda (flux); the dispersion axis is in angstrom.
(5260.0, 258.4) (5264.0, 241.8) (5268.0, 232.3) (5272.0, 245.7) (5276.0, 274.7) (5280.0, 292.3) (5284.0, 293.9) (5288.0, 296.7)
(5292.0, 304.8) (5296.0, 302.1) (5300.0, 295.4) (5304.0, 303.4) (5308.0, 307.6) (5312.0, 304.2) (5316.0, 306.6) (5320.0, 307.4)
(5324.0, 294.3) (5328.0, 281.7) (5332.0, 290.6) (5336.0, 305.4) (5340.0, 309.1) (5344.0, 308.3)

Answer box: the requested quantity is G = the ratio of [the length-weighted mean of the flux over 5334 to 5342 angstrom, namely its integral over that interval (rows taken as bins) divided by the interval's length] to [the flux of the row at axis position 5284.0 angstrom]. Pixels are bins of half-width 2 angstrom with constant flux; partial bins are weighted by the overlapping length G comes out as 1.05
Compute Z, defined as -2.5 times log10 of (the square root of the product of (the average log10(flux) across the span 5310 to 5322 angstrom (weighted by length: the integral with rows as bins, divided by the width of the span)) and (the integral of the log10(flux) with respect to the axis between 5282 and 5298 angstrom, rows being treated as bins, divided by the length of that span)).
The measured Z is -0.987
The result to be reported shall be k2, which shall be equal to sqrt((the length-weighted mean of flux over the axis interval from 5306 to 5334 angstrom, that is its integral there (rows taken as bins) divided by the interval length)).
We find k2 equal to 17.3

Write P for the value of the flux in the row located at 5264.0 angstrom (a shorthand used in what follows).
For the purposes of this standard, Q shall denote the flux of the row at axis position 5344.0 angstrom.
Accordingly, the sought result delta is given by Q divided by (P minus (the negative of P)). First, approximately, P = 241.8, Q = 308.3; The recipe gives 0.64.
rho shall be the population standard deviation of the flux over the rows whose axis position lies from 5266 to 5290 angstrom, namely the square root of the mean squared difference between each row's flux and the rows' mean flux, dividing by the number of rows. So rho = 25.1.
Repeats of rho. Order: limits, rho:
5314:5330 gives 10.5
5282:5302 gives 4.2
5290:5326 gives 4.6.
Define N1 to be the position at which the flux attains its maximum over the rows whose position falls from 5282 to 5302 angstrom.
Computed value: 5292.0 angstrom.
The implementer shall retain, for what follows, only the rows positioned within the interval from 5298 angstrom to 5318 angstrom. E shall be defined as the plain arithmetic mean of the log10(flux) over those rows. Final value 2.48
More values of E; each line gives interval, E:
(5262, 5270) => 2.37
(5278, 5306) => 2.47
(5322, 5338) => 2.47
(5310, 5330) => 2.48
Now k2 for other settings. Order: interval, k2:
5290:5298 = 17.4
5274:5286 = 16.9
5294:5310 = 17.4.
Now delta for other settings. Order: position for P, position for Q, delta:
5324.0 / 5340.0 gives 0.53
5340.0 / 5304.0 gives 0.49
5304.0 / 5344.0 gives 0.51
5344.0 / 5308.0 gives 0.50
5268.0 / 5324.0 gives 0.63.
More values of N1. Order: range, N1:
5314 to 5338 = 5320.0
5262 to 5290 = 5288.0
